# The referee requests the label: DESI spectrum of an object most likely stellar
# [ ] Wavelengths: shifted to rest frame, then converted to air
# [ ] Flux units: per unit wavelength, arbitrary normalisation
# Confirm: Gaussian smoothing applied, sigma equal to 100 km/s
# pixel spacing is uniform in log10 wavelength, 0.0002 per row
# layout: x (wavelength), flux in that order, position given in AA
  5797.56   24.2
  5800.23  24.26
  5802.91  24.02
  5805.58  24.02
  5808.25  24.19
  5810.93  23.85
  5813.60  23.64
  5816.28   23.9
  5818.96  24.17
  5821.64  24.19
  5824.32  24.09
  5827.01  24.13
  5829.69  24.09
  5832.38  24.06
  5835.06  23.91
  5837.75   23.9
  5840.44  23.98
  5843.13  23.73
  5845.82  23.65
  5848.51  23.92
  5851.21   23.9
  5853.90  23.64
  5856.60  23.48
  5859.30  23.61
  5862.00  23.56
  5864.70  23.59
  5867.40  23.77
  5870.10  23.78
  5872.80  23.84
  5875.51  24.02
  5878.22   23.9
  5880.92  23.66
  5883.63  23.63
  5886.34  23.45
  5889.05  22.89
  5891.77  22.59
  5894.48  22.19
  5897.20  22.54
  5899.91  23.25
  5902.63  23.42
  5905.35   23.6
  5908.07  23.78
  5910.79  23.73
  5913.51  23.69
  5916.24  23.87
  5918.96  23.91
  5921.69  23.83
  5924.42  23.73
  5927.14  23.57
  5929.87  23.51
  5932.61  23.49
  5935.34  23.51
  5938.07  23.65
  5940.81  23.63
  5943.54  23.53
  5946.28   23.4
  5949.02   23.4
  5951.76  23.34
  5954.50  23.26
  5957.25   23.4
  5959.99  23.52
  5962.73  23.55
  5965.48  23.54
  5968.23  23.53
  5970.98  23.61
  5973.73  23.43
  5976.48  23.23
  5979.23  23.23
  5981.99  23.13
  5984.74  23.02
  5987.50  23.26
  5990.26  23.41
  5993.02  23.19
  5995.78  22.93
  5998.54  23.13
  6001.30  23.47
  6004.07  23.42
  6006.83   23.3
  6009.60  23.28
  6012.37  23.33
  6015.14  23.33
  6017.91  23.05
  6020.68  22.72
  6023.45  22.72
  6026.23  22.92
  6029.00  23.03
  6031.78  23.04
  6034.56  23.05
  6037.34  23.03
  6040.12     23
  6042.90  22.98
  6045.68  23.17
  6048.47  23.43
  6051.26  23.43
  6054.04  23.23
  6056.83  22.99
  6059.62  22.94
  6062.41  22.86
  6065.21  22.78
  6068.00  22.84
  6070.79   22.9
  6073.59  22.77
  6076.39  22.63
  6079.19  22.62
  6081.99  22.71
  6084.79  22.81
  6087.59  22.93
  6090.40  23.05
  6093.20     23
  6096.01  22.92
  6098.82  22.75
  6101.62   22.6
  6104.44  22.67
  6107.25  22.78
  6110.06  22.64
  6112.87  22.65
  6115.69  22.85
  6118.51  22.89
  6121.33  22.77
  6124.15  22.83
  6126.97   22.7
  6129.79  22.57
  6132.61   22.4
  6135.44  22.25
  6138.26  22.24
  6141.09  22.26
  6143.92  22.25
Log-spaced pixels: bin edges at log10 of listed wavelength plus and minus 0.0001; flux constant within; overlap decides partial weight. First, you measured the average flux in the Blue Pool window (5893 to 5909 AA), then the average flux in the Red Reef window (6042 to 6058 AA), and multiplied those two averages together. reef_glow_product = 537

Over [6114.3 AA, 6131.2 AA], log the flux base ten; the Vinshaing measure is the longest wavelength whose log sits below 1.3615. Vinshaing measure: 6129.79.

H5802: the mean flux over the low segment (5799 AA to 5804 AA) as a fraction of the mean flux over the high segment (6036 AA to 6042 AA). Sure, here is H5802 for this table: 1.05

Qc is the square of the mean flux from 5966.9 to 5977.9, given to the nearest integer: 550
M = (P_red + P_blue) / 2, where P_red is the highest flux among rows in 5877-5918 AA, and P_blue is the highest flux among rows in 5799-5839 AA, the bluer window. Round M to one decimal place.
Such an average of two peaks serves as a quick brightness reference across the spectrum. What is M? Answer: 24.1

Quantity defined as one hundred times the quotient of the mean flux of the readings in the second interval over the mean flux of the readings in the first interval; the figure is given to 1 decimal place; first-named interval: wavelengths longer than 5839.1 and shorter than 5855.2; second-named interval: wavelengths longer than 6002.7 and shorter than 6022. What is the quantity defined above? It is 97.5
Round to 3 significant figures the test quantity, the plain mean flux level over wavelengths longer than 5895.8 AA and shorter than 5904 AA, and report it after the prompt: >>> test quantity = 23.1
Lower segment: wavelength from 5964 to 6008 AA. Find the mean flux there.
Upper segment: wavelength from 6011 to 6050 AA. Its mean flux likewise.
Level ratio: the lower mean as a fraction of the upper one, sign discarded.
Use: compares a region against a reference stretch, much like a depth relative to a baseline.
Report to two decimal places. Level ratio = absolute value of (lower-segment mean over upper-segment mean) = 1.01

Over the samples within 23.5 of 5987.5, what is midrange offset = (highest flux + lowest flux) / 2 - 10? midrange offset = 13.3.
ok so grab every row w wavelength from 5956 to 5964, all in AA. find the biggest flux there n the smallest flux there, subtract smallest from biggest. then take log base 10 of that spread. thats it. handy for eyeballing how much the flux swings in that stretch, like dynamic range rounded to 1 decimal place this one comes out -0.8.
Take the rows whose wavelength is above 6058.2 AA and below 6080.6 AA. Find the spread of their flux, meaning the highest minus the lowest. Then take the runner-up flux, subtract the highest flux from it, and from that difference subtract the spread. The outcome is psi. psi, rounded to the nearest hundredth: -0.36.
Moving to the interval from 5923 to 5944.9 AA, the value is -0.32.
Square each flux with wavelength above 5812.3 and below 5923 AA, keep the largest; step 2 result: 585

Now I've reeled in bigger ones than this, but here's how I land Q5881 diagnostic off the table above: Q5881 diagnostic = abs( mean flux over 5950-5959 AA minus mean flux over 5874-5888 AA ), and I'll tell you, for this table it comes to 0.4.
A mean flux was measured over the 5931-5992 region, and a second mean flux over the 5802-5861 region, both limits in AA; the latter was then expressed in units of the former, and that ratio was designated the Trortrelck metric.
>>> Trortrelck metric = 1.02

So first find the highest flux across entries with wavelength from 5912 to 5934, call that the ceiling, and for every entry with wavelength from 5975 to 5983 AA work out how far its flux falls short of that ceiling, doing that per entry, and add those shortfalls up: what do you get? 2.1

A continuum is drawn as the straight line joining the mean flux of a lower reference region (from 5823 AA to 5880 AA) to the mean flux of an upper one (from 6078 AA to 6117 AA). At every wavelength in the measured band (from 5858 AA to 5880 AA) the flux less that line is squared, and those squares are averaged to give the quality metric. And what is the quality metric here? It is 0.031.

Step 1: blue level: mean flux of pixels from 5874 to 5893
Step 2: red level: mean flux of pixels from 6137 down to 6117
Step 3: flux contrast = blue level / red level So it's 1.04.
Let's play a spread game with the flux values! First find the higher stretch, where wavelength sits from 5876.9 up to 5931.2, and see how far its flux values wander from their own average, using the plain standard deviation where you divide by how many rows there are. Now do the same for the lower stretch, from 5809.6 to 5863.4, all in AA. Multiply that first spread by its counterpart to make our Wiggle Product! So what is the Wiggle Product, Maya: 0.10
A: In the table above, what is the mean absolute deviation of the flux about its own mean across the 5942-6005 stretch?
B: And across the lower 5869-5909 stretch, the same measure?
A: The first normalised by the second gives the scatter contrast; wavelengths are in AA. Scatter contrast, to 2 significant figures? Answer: 0.33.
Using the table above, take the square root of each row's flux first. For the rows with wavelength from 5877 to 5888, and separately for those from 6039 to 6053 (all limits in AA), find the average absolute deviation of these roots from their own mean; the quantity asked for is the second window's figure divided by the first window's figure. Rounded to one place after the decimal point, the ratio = 1.5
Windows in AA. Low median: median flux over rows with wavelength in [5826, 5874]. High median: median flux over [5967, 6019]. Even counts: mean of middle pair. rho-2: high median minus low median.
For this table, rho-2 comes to -0.5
